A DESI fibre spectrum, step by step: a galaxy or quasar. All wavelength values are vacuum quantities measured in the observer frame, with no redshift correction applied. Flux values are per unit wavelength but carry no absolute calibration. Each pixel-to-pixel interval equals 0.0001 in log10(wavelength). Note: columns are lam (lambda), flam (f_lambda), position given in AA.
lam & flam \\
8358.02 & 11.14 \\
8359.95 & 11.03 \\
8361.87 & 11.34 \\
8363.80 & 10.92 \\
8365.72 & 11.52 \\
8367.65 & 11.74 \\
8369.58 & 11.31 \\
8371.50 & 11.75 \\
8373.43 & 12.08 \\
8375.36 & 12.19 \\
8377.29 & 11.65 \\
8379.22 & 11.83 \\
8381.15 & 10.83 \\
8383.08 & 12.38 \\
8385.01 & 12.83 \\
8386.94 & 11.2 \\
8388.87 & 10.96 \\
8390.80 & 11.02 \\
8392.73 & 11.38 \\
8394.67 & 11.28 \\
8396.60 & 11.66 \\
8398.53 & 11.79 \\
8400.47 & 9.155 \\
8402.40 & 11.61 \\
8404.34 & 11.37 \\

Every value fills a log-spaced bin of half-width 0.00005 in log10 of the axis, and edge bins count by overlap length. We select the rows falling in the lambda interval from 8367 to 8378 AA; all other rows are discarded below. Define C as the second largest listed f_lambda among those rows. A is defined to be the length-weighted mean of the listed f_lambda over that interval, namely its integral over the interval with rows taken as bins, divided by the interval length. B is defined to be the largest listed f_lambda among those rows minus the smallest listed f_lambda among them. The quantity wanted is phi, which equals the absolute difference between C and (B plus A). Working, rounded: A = 11.8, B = 0.88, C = 12.08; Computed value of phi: 0.59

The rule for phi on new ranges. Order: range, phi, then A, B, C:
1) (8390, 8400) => 0.43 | 11.3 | 0.77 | 11.66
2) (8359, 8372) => 0.46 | 11.4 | 0.83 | 11.74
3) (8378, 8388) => 1.42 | 11.8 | 2.00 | 12.38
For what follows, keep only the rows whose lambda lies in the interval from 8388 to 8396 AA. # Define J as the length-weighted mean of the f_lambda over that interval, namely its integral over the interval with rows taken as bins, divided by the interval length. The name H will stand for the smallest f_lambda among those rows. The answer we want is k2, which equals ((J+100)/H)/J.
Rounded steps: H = 10.96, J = 11.19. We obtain 0.907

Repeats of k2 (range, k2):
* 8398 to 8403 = 1.129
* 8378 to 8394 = 0.892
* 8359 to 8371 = 0.900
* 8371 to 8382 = 0.880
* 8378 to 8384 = 0.883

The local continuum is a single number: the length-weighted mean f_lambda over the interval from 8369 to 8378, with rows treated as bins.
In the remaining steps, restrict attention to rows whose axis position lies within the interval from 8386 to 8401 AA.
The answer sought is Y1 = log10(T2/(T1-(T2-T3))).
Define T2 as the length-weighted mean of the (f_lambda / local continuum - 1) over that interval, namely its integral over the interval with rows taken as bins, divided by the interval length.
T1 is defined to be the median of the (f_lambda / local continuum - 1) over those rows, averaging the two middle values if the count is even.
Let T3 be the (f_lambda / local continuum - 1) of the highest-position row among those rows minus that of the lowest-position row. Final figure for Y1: -0.4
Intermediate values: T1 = -0.049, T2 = -0.060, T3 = -0.17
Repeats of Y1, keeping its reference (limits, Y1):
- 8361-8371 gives 0.8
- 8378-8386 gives -0.9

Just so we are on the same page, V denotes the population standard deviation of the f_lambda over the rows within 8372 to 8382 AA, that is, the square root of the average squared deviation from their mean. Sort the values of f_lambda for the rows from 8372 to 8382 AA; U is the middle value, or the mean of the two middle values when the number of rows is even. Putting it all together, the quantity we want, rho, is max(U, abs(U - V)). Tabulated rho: 11.8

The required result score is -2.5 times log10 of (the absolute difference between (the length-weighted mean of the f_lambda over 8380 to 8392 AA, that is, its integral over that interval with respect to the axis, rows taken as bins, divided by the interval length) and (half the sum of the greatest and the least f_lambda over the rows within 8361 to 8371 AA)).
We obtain 1.7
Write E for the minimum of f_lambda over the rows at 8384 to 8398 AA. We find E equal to 10.96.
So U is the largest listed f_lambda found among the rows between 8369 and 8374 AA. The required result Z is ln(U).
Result 2.49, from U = 12.08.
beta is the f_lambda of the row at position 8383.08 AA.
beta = 12.38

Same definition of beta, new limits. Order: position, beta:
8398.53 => 11.79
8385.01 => 12.83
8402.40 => 11.61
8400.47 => 9.155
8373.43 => 12.08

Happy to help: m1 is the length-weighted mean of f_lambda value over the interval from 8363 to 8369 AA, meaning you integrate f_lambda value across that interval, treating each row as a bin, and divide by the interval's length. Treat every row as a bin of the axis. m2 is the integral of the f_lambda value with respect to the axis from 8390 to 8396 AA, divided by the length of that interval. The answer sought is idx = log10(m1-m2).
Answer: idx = -0.84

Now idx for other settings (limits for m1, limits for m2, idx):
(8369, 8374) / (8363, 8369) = -0.48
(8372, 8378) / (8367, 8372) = -0.43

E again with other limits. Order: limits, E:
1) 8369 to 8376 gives 11.31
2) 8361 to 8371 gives 10.92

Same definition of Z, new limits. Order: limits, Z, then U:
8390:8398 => 2.46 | 11.66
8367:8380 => 2.50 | 12.19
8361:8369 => 2.46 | 11.74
